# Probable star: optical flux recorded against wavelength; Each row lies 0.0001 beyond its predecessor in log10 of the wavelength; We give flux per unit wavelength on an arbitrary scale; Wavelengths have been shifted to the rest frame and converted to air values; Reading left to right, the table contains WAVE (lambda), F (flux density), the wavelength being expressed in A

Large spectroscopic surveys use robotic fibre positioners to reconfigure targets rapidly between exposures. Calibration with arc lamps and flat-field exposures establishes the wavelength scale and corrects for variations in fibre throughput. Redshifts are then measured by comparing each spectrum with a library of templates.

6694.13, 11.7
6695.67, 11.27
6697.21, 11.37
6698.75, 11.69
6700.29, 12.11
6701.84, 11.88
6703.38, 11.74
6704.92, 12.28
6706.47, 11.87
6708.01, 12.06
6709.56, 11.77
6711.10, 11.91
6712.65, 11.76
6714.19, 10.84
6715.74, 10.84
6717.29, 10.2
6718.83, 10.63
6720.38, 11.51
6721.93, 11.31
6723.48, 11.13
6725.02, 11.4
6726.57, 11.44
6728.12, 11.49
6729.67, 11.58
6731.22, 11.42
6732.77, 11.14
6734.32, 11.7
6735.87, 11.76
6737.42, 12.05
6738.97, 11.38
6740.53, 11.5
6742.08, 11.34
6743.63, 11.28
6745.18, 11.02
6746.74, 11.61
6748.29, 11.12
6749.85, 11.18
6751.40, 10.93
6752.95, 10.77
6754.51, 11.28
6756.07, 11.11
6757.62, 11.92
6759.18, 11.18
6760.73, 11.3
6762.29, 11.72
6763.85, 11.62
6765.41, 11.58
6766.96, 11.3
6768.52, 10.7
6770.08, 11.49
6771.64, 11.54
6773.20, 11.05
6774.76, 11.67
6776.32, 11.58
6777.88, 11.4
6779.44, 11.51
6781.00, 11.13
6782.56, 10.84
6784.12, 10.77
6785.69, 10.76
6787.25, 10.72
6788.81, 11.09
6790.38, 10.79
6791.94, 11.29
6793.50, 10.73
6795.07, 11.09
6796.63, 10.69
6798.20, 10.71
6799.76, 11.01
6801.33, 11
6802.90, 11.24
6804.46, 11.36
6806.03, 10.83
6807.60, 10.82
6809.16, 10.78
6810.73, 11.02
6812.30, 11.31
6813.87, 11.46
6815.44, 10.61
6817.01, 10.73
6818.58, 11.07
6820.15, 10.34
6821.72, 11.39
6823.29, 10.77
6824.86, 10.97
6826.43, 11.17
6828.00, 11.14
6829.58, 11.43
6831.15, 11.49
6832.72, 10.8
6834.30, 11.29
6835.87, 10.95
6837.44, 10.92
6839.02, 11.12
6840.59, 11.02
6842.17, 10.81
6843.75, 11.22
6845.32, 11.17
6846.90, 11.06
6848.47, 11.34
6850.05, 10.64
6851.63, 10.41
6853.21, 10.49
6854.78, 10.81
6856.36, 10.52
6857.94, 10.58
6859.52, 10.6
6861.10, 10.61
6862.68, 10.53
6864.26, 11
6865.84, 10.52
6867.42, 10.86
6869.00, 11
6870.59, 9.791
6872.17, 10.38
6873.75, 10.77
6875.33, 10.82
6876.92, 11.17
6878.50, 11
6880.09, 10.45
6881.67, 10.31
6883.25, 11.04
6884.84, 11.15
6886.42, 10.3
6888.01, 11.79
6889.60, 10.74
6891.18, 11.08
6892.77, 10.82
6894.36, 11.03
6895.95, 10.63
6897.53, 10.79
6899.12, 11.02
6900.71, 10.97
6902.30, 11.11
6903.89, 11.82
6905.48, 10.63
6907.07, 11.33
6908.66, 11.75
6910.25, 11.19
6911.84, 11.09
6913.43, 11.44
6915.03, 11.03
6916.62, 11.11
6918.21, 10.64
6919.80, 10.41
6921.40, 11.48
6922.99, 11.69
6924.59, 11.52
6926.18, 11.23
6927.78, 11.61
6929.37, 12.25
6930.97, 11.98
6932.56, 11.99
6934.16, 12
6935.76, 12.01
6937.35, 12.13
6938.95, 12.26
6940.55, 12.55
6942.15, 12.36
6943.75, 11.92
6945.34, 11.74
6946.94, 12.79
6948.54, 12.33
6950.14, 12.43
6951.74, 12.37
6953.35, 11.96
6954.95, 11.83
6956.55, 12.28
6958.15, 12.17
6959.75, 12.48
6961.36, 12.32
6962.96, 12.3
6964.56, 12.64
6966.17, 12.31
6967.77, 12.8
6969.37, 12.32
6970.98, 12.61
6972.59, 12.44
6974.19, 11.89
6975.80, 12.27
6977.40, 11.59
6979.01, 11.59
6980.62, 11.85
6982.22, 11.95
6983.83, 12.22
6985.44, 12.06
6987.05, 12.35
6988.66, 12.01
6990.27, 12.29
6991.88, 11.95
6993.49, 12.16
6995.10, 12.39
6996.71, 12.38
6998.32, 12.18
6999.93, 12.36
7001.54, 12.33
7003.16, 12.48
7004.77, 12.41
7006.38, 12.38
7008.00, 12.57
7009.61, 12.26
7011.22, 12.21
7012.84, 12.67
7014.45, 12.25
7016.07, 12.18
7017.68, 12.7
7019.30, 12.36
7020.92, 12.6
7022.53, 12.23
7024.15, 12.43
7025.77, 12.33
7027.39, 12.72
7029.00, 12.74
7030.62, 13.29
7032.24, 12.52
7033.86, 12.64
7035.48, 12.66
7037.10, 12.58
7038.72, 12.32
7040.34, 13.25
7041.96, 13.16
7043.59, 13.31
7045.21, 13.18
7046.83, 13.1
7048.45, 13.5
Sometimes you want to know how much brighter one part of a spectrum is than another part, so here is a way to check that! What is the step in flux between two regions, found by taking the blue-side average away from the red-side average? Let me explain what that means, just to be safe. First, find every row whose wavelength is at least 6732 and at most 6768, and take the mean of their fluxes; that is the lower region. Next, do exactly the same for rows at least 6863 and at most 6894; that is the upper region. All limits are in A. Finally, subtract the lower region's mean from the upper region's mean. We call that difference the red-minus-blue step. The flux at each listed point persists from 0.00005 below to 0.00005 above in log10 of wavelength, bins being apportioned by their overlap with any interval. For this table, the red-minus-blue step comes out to -0.6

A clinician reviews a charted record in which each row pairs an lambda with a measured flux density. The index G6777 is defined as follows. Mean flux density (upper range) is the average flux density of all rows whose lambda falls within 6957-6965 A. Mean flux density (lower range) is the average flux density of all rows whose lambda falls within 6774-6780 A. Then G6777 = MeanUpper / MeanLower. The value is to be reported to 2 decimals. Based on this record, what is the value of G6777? 1.07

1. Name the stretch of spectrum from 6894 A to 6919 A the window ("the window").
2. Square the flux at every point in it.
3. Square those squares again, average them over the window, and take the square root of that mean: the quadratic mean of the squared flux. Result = 124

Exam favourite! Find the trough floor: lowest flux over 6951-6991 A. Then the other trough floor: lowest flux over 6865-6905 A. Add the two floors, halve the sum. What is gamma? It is 10.7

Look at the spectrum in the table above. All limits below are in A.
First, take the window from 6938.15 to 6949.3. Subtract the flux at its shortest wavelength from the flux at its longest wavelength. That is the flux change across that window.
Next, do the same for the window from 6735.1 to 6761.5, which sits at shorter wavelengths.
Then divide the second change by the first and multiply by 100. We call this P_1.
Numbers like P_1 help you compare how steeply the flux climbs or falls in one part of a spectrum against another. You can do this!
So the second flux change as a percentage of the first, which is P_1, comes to -657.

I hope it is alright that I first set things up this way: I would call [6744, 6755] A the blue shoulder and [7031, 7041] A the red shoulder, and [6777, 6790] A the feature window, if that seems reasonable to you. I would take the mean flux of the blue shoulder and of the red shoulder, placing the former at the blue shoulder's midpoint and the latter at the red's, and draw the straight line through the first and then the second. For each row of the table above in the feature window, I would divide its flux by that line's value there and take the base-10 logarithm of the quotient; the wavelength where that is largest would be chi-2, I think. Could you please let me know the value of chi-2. 6779.44 A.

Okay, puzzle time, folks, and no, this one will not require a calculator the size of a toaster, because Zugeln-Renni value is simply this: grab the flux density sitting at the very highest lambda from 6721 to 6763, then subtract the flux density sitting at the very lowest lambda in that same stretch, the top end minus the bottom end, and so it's 0.41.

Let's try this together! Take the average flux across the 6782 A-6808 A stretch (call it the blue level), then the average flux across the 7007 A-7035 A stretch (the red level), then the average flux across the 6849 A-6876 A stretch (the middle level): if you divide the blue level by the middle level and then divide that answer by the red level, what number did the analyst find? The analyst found 0.0823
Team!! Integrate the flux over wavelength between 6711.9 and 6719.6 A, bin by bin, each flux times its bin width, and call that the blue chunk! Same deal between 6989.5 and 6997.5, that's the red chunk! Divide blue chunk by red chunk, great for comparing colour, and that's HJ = 0.85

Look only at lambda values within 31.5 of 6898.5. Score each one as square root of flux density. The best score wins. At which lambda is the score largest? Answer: 6929.37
